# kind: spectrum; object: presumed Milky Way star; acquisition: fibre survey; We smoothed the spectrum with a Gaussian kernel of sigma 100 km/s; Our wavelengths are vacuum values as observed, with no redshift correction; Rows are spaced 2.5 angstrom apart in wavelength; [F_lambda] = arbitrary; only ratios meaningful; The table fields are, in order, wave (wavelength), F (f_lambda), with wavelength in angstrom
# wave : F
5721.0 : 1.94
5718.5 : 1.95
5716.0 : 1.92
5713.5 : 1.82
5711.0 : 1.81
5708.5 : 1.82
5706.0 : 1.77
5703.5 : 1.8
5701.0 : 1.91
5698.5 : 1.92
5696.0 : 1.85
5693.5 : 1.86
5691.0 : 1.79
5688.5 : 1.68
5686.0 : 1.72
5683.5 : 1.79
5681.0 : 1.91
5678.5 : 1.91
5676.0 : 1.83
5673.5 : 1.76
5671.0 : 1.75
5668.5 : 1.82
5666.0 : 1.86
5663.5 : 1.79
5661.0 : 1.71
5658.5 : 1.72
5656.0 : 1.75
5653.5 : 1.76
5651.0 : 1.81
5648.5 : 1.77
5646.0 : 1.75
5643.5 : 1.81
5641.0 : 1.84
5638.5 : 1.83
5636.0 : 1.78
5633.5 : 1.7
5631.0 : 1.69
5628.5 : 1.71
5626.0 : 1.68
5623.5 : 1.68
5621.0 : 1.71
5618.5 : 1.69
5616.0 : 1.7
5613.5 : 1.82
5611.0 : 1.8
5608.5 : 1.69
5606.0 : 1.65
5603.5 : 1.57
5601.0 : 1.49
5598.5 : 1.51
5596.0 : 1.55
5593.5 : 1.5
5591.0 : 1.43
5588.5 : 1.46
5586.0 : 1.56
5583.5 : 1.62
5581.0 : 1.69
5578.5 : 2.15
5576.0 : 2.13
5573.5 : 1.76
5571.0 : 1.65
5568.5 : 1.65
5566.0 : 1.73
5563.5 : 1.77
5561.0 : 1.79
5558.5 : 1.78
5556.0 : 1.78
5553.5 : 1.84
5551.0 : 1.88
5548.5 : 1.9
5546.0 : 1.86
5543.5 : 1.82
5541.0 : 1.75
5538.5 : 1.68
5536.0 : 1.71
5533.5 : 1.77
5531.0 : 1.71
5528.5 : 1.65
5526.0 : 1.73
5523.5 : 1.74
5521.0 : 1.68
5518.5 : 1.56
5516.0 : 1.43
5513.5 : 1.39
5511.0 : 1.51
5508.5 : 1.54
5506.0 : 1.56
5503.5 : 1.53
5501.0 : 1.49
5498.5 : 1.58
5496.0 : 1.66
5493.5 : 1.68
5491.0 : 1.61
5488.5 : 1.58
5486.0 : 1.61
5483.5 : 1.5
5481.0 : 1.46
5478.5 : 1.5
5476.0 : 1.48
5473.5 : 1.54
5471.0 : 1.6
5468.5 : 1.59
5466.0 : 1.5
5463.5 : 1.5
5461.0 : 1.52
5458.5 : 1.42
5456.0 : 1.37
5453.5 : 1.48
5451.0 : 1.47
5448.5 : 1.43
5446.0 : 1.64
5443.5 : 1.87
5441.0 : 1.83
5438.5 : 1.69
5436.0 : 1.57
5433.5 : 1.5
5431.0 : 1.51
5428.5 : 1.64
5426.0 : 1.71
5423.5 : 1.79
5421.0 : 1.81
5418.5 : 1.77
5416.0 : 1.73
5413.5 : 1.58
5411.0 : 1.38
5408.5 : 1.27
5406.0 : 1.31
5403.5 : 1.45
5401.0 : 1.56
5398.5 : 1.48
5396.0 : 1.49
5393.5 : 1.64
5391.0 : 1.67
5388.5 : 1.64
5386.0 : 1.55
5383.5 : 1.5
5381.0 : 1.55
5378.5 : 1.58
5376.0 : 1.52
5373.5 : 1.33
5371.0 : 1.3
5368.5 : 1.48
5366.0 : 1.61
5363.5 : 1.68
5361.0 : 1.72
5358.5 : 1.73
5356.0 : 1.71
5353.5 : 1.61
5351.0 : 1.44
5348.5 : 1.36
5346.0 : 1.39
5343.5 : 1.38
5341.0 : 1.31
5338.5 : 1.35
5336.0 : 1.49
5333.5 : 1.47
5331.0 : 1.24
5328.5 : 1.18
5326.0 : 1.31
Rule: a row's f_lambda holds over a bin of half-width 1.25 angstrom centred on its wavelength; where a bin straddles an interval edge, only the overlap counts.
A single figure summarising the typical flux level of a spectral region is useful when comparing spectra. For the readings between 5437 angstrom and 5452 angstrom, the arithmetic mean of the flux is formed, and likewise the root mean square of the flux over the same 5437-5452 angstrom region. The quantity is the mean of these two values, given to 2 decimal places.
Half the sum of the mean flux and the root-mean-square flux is 1.66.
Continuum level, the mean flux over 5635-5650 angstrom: 1.80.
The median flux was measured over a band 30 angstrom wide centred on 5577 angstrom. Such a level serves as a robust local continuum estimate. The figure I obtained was 1.67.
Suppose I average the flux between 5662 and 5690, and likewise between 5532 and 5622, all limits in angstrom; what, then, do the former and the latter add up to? 3.52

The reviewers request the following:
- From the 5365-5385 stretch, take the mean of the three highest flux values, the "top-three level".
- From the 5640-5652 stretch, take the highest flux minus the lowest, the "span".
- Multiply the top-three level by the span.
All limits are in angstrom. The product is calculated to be 0.14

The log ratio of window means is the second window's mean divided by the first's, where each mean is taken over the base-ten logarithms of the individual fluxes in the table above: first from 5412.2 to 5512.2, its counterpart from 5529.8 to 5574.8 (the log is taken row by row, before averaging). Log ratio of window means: 1.25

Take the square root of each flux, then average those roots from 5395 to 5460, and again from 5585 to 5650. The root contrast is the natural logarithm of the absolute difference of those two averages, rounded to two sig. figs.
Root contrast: -3.2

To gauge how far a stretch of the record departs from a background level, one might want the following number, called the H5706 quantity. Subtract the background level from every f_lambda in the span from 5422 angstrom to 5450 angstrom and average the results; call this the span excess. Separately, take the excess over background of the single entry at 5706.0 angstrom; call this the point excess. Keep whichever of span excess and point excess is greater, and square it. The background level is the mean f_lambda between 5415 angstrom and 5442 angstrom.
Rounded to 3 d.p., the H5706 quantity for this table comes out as 0.007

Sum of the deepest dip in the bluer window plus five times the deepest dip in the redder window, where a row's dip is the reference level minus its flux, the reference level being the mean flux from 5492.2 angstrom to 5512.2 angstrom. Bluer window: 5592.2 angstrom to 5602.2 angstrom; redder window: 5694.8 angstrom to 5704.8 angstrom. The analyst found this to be -1.1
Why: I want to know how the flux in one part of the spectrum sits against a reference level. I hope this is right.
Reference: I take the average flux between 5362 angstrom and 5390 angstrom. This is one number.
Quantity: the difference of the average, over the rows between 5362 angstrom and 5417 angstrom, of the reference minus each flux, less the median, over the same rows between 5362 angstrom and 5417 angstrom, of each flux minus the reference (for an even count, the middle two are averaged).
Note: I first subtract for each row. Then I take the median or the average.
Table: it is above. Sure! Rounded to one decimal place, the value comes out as 0.0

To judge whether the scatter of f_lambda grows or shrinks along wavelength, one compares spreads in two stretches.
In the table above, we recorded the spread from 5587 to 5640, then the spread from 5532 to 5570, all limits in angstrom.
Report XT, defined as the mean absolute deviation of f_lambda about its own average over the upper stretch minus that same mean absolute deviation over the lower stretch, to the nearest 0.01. 0.04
